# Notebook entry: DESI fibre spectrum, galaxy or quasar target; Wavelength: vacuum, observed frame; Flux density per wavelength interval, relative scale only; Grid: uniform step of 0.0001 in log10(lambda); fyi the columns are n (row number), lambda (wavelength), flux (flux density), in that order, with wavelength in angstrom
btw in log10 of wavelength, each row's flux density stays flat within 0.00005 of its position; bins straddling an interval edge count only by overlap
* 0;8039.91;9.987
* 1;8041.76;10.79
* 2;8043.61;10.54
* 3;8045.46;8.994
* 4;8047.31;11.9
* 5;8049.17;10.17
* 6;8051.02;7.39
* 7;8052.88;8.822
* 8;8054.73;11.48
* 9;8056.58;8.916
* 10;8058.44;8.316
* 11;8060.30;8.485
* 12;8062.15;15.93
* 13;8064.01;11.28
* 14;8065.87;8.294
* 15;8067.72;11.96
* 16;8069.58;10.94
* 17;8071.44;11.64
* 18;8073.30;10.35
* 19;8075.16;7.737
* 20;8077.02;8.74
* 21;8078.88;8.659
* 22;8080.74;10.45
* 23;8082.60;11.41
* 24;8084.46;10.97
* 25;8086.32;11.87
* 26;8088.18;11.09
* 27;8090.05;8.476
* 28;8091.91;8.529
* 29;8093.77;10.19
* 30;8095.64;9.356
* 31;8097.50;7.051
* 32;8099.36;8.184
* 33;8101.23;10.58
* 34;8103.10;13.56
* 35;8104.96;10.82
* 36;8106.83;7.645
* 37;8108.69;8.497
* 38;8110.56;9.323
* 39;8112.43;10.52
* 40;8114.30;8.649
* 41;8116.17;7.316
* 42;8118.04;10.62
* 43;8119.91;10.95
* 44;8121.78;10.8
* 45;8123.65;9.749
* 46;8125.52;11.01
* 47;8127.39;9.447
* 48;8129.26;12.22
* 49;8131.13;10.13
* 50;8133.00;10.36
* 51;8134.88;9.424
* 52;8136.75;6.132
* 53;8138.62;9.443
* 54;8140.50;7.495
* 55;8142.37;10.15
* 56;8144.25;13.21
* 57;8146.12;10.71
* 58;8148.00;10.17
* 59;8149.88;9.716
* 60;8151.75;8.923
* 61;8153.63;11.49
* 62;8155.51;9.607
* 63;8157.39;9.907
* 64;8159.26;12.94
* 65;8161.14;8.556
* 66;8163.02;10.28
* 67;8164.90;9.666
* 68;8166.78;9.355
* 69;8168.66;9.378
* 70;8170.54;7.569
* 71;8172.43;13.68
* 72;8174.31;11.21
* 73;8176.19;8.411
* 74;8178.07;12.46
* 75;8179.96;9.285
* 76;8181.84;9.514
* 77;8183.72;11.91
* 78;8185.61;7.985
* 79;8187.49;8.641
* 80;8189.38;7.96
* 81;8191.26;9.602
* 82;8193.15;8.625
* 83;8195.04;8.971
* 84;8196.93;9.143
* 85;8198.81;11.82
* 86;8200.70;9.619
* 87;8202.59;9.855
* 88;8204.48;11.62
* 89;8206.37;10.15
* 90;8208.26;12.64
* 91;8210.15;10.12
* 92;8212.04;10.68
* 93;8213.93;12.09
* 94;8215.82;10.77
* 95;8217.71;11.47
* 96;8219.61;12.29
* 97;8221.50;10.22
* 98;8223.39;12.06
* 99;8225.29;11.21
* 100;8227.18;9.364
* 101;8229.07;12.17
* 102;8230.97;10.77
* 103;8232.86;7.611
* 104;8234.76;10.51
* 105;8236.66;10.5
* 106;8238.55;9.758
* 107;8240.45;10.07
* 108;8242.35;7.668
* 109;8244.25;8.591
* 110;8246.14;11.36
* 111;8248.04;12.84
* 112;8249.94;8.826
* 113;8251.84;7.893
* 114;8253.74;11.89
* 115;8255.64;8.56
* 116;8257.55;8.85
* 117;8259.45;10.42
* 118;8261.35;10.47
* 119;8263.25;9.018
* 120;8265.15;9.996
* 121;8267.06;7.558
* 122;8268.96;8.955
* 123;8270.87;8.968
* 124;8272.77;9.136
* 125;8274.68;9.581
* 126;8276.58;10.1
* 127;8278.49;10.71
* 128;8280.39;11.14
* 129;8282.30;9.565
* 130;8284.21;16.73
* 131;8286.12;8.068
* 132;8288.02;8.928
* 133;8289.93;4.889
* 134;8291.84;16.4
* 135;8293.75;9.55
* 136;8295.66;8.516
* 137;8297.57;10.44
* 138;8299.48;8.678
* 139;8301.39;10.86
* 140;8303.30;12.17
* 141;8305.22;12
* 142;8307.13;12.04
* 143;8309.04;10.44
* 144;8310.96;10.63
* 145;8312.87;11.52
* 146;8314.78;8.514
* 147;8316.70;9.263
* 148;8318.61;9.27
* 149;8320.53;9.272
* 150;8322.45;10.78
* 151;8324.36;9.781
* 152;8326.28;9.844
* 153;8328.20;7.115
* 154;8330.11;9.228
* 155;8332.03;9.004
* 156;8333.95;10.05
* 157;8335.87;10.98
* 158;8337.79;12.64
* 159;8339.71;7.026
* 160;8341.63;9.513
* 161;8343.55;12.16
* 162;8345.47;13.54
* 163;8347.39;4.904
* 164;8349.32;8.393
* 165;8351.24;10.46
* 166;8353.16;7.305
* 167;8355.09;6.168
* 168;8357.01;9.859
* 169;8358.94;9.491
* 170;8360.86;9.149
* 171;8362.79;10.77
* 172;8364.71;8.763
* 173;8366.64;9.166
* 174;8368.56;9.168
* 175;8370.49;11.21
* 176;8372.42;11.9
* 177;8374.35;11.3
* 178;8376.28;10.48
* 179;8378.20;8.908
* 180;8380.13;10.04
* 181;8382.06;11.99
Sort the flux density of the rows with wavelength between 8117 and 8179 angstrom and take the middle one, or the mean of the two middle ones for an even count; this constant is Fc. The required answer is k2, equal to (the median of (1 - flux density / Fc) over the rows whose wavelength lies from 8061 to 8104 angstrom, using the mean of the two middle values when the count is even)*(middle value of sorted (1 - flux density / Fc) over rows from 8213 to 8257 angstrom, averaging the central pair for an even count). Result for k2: 0.0012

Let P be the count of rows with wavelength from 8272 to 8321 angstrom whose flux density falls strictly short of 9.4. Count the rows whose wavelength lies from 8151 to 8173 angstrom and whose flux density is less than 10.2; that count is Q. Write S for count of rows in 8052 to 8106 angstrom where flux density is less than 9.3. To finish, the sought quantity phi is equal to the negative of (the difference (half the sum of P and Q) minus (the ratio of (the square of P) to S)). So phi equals -1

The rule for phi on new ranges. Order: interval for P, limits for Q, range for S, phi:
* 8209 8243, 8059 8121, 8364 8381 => -7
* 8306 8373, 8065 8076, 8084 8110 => 34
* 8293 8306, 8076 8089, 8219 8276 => -2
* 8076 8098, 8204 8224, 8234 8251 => 8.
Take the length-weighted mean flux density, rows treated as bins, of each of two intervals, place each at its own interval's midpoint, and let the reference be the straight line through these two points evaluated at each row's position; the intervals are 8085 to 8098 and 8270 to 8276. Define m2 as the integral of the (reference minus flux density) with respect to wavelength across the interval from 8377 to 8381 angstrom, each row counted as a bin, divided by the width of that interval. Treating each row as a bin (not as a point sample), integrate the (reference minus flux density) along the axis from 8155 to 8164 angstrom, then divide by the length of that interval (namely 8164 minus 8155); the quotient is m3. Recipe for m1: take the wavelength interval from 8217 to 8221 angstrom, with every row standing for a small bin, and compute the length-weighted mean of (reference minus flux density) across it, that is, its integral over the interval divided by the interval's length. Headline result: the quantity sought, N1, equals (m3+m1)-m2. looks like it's -2.7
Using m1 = -2.3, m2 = -0.4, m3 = -0.8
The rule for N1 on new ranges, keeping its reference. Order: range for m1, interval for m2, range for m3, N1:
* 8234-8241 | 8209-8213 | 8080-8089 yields -1.3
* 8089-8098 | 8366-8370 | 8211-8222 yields -0.8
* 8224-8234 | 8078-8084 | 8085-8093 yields -0.7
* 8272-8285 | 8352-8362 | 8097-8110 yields -2.3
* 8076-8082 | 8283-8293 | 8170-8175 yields 0.4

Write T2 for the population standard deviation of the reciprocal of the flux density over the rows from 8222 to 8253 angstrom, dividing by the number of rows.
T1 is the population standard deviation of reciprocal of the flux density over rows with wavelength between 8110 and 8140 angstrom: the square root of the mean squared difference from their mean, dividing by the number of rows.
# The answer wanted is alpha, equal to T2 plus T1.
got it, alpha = 0.036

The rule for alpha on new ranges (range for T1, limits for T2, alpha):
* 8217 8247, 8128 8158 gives 0.035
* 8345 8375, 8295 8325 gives 0.043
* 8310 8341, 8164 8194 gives 0.033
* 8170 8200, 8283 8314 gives 0.049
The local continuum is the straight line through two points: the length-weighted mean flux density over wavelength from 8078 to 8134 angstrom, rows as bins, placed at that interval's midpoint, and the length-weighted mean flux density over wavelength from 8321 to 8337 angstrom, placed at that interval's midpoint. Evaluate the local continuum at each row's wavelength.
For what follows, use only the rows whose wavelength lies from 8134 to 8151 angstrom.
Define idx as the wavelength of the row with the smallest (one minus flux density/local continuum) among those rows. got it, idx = 8144.25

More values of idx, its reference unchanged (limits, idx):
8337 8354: 8345.47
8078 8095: 8086.32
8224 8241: 8229.07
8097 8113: 8103.10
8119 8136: 8129.26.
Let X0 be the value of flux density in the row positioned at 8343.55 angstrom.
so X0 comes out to 12.16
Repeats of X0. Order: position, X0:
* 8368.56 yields 9.168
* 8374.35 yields 11.3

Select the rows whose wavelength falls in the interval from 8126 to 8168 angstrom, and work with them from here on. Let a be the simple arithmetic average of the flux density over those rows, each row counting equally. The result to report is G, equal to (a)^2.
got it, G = 99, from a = 10.0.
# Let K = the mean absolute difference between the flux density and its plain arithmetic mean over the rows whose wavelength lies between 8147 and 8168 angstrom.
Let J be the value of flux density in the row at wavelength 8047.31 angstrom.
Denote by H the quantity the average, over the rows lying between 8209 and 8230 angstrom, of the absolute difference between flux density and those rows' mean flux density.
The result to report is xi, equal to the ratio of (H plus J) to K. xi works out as 15.0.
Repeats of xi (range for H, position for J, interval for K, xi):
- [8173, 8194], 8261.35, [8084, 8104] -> 7.7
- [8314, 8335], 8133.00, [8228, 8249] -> 8.4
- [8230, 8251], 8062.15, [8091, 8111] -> 12.7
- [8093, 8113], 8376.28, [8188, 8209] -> 10.5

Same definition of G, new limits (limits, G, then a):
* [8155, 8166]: 103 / 10.2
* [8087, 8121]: 91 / 9.5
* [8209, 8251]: 110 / 10.5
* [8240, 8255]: 98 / 9.9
